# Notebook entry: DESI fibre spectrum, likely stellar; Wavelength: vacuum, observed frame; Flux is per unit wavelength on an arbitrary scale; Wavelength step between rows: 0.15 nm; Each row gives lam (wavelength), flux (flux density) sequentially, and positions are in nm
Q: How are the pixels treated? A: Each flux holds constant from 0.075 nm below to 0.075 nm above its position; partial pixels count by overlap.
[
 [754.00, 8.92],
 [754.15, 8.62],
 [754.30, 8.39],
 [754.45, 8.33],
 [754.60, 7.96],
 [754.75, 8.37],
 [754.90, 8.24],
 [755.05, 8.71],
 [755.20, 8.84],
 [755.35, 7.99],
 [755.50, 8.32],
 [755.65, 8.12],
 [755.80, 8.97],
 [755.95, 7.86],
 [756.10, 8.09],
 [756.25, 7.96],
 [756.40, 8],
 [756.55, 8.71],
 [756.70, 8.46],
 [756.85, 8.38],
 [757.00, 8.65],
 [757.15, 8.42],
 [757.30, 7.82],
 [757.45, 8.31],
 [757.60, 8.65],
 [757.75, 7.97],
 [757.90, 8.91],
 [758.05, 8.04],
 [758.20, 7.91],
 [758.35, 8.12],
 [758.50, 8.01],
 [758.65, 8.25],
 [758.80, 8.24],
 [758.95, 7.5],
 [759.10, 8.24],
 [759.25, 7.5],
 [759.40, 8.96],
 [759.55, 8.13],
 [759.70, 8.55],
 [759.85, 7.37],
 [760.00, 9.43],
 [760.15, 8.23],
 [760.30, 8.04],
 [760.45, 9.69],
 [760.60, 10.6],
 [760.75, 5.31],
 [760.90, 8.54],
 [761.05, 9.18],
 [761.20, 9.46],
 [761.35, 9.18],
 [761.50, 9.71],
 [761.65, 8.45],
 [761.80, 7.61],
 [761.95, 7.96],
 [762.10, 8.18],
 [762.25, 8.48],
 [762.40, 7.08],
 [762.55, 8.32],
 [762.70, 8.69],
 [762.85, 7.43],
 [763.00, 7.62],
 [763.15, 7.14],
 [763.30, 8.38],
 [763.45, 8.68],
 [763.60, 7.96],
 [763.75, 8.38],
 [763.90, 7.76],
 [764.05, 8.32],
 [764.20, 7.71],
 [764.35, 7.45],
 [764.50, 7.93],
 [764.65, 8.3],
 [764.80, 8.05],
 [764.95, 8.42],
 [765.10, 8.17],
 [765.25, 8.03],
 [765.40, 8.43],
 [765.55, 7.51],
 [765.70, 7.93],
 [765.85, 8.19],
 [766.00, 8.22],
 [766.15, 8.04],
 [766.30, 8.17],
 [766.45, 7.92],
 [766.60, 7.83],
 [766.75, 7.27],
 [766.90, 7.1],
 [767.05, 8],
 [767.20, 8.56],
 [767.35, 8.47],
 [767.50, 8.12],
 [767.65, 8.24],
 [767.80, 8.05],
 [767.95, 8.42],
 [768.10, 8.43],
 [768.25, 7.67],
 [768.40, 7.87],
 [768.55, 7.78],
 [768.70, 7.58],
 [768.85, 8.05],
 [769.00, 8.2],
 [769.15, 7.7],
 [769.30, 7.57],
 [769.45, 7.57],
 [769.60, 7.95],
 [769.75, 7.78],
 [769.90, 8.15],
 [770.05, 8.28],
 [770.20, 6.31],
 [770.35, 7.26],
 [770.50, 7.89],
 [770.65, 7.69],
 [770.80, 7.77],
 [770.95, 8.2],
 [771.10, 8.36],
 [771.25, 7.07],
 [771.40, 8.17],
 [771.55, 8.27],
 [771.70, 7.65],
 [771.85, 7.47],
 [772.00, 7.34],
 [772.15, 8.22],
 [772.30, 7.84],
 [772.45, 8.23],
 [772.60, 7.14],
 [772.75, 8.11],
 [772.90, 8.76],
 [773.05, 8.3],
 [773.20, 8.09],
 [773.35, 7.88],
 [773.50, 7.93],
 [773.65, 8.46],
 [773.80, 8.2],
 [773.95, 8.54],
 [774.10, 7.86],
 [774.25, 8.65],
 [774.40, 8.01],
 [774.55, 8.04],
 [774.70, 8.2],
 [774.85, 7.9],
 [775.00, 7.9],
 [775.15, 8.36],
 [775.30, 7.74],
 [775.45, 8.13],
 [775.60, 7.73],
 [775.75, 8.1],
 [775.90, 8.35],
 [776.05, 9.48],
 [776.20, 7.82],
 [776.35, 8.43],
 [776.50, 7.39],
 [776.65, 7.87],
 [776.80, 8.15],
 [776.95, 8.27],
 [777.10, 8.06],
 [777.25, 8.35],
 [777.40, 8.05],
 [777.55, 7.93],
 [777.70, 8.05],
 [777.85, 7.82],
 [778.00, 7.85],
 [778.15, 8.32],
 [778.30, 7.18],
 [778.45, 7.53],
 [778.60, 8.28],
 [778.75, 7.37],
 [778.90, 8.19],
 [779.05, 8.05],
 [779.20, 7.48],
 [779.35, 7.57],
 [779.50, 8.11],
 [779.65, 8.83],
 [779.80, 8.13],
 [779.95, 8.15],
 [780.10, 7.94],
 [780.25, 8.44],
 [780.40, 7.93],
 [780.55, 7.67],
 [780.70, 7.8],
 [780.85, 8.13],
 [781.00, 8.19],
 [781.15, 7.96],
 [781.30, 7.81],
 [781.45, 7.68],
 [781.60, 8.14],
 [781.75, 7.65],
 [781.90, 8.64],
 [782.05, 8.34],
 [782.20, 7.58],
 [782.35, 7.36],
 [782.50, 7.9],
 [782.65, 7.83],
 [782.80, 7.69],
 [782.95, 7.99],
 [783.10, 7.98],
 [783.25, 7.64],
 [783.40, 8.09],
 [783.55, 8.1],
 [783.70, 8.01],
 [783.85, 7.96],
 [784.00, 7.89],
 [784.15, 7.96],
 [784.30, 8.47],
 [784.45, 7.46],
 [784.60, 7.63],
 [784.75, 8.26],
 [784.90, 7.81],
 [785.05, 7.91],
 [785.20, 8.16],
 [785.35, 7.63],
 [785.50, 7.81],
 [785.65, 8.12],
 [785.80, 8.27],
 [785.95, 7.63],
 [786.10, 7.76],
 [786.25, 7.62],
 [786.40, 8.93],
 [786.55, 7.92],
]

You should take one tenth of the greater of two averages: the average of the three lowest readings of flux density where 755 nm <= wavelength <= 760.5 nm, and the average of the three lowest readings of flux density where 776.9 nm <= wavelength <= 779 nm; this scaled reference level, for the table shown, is 0.746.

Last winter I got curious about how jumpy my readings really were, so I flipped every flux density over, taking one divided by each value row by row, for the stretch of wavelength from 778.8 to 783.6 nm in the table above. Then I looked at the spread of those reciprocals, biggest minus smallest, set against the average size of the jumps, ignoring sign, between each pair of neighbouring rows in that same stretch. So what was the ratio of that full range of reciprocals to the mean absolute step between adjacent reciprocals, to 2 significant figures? 4.3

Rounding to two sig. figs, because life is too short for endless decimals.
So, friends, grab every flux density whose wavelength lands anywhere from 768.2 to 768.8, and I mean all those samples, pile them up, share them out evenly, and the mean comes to 7.7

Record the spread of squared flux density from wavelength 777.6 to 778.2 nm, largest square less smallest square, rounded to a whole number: 8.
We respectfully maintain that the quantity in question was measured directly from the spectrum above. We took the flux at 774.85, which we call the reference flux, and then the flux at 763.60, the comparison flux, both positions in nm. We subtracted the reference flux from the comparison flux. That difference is 0.1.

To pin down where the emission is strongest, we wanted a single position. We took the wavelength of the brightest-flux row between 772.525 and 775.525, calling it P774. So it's 772.90 nm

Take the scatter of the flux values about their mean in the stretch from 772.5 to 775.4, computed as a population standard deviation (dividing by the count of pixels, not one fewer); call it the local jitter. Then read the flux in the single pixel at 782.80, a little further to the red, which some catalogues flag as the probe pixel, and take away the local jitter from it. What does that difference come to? 7.33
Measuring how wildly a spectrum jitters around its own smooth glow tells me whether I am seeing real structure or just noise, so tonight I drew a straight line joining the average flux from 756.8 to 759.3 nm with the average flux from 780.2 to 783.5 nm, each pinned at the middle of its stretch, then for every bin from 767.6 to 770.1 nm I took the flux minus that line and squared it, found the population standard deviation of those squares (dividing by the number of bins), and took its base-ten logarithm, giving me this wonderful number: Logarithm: -1.1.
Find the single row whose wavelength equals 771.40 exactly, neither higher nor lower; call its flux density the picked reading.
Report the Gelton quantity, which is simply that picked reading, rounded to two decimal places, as 8.17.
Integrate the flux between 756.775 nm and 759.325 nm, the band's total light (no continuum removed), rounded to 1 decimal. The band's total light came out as 20.8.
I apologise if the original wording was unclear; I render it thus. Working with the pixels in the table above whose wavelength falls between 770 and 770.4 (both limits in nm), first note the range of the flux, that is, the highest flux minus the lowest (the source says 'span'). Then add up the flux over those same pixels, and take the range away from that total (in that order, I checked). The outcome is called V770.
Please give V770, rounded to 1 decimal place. 19.9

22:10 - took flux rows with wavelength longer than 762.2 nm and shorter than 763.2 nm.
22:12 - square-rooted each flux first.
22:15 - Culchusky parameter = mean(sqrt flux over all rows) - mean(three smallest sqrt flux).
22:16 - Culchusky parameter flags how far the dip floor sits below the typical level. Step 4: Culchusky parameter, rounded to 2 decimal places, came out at 0.11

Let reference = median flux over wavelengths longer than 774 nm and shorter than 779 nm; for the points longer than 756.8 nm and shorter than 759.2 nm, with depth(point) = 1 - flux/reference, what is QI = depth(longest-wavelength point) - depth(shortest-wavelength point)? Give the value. 0.017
